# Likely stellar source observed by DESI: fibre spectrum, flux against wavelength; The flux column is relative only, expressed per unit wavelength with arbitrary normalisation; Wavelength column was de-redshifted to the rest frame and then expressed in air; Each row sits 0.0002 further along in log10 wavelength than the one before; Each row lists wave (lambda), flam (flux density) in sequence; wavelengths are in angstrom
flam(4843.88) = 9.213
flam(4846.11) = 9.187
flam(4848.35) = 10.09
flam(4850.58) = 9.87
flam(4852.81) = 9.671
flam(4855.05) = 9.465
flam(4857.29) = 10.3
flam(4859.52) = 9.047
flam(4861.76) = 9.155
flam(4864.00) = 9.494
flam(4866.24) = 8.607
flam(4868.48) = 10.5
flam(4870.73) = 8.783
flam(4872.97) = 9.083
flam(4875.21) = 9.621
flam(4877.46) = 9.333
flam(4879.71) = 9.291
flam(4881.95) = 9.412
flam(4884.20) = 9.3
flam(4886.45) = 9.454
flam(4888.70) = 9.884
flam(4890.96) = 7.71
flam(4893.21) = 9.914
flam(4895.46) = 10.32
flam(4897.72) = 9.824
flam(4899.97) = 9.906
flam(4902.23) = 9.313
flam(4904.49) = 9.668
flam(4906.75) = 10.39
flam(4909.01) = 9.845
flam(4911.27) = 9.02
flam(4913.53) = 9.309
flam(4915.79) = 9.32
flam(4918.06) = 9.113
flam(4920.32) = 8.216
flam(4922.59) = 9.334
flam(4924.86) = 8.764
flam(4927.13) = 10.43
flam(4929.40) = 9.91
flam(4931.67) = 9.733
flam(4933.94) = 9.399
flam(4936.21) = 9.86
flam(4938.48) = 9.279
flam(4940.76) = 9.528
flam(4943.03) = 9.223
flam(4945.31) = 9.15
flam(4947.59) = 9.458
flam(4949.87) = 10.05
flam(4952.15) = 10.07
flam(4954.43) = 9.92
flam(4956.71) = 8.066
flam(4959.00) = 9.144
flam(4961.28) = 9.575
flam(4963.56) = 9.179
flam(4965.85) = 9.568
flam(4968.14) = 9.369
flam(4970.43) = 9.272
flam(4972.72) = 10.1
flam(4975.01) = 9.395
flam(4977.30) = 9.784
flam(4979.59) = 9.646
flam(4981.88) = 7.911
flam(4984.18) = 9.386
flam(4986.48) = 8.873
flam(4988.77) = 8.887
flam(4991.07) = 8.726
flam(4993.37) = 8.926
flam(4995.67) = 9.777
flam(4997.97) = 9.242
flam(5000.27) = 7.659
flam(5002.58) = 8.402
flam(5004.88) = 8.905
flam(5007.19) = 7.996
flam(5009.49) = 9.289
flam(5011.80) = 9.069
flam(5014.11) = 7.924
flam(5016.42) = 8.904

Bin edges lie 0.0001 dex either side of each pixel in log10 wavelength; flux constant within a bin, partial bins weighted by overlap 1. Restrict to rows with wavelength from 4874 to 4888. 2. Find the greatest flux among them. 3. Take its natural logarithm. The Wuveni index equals 2.26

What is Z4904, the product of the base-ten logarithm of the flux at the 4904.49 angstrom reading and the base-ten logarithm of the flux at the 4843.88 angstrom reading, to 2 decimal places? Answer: 0.95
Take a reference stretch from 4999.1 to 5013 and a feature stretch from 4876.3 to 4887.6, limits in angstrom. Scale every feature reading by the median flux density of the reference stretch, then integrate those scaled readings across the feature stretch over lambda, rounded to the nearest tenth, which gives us 12.2 angstrom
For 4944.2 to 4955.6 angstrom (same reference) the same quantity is 12.8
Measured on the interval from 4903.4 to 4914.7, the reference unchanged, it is 12.6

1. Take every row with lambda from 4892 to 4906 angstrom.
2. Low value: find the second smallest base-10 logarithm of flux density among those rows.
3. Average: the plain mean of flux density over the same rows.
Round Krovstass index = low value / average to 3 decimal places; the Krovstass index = 0.100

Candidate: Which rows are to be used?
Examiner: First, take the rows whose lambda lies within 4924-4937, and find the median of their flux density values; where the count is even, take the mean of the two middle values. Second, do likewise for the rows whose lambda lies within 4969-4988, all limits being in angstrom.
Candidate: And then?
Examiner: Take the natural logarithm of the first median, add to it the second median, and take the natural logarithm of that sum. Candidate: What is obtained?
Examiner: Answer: 2.46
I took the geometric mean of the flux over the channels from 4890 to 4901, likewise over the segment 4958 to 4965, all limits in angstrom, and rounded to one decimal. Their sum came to 18.8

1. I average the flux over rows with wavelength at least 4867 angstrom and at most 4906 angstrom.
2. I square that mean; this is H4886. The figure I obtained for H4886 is 90.0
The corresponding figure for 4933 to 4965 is 88.8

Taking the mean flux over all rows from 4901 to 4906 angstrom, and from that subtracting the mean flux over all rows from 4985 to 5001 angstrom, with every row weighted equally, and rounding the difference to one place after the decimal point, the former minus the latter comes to 0.6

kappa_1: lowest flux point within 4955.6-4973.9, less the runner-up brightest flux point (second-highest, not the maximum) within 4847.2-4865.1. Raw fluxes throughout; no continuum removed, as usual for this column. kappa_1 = -2.02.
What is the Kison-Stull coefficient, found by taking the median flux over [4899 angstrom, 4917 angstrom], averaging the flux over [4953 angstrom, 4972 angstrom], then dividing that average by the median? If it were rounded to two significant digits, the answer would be 0.98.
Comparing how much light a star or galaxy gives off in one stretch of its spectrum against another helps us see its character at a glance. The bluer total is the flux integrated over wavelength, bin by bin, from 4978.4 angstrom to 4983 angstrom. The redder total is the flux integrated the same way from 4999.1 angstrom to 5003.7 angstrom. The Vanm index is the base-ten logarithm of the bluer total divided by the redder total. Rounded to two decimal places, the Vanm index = 0.04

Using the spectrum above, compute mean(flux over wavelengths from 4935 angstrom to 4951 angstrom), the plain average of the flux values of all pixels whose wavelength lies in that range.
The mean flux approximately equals 9.51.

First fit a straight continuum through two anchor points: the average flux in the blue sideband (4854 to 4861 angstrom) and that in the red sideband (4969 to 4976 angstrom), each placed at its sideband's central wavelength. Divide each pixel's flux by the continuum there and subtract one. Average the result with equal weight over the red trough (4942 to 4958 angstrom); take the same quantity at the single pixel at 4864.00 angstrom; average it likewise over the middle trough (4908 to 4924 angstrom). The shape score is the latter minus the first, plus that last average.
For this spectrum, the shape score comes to -0.04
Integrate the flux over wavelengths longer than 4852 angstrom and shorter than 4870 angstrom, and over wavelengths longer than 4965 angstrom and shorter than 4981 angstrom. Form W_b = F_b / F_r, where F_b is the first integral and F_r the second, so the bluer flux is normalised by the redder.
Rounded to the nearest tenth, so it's 1.1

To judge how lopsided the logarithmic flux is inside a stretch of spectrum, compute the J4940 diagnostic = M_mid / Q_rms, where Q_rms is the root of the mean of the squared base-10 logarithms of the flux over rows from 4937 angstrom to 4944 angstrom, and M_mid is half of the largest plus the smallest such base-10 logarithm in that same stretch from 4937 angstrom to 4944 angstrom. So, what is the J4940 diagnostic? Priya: 1.00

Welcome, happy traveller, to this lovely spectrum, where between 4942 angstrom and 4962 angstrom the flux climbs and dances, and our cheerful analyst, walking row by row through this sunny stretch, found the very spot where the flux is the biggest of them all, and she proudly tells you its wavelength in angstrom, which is 4952.15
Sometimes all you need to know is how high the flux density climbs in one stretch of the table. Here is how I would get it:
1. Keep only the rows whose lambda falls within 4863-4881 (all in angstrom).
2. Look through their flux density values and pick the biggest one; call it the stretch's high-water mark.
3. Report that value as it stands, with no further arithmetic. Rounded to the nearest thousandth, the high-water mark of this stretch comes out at 10.500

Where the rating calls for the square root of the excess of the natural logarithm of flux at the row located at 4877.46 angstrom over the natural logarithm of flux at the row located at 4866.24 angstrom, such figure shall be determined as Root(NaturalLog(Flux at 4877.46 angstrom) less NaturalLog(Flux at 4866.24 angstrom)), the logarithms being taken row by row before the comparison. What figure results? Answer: 0.28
